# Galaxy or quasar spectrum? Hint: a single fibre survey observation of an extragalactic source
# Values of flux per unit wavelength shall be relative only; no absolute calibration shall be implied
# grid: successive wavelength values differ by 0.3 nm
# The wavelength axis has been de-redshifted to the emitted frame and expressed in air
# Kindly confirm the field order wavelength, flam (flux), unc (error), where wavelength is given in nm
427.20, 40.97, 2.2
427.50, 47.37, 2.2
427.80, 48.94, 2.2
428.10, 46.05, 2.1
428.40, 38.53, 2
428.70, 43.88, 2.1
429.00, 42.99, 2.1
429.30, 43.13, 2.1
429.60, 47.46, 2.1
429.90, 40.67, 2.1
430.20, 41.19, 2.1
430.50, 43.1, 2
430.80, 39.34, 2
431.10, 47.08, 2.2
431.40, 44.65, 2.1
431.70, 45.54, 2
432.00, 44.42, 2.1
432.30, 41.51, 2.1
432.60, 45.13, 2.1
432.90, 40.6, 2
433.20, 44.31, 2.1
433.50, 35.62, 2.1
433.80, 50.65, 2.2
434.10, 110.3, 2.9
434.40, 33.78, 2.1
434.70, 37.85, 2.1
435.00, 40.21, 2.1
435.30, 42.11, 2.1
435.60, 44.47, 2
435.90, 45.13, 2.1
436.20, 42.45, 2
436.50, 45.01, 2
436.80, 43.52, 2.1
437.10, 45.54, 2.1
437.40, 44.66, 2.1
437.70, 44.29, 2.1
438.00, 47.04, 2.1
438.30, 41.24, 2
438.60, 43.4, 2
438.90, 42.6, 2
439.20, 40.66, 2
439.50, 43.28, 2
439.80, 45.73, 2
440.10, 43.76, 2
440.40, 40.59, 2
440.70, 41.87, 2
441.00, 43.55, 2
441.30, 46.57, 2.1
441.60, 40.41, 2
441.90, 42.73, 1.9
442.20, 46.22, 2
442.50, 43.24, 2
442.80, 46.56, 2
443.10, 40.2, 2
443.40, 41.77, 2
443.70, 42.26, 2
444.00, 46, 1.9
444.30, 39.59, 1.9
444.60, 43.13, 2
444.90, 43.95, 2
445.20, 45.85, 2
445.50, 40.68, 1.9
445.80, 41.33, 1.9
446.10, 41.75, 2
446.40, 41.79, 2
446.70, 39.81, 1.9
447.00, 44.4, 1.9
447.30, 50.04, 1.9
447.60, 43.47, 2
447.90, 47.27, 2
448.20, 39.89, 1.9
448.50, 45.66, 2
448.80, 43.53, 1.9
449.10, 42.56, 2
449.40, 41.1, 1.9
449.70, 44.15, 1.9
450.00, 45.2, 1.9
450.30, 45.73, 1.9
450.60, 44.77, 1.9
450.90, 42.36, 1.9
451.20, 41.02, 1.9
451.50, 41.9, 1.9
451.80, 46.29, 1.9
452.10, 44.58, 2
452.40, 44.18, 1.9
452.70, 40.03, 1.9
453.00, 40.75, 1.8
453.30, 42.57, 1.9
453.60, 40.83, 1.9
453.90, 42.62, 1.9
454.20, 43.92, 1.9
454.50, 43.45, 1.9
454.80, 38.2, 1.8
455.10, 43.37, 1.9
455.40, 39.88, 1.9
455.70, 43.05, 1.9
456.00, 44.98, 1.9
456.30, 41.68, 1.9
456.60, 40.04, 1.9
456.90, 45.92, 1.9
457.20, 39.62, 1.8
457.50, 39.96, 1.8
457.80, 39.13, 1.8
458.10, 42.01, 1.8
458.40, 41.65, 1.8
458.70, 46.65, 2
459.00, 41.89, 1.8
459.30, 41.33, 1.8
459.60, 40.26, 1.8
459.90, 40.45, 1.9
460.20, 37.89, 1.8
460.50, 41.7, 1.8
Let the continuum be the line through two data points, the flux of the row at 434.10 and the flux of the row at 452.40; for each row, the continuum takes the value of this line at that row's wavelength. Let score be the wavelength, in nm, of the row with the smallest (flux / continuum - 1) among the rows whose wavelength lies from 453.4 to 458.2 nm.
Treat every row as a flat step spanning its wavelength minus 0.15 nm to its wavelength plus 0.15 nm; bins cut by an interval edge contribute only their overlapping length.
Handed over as 453.60 nm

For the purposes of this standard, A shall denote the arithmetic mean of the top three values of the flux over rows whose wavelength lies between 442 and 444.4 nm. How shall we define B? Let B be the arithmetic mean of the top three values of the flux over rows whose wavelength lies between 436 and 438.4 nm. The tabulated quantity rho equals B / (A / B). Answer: 45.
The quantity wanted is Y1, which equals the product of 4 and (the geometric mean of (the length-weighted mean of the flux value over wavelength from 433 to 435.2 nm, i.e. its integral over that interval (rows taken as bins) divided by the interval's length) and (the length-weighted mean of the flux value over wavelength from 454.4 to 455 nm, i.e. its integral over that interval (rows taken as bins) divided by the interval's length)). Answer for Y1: 181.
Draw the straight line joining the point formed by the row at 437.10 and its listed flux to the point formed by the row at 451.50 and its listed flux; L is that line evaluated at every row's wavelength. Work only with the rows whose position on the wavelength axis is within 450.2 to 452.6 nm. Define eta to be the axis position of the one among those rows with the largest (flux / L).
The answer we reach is 451.80 nm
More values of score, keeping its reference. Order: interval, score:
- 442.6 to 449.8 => 443.10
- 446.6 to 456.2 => 446.70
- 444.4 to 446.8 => 445.50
